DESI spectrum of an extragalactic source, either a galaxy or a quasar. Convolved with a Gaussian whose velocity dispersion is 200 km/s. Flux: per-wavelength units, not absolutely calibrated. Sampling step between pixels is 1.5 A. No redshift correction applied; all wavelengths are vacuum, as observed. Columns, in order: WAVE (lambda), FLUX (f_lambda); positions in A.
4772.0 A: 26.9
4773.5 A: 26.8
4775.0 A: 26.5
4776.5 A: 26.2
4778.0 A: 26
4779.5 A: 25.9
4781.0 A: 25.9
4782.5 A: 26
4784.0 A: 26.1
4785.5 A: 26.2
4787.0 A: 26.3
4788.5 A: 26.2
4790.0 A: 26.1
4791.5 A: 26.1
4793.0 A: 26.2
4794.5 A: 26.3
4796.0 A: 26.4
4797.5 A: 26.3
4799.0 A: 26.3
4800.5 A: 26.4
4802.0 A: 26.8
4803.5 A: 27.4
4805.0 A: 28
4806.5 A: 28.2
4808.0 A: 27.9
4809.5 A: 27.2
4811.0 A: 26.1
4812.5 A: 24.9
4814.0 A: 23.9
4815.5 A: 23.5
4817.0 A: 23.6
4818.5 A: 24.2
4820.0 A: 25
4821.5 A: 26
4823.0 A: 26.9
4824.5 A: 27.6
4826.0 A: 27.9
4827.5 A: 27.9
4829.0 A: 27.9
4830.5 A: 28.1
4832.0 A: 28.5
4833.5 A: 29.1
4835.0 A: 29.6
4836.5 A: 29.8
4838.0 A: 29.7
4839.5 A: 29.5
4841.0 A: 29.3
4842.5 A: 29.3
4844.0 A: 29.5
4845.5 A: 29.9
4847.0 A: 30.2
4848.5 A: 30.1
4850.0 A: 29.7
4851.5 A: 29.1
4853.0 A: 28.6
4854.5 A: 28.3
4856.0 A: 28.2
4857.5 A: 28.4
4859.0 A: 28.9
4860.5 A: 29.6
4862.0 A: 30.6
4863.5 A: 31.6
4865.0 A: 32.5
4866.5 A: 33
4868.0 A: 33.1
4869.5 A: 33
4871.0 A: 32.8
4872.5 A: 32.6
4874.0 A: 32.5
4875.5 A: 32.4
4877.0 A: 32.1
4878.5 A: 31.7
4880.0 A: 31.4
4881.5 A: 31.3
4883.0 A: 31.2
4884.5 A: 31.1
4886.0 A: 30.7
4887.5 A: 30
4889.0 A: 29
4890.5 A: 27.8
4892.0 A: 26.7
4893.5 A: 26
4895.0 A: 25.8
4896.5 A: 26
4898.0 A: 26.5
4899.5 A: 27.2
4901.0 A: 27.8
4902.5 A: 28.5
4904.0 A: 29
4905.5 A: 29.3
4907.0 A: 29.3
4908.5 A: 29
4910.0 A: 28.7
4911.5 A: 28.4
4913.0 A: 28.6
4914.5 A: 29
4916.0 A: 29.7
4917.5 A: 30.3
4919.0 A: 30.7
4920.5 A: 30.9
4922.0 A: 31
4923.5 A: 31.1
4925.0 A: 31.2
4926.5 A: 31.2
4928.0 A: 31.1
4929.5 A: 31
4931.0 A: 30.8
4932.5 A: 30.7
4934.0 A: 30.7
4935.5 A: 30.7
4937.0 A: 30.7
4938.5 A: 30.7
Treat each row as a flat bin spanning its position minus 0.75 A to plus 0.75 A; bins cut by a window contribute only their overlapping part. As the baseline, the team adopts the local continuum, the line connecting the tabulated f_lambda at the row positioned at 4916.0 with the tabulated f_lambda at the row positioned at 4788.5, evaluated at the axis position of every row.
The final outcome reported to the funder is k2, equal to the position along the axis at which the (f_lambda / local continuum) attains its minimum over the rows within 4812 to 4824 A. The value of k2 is 4815.5 A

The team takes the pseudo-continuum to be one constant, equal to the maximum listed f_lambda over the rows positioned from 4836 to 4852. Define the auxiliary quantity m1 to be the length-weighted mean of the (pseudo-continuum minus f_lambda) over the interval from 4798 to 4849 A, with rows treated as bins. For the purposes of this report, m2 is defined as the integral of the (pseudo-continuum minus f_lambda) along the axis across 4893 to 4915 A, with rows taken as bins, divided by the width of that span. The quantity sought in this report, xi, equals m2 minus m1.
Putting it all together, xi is -0.4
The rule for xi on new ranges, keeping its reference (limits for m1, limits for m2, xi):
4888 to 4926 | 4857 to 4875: -2.9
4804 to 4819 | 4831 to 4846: -3.6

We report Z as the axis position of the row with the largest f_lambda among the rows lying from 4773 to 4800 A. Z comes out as 4773.5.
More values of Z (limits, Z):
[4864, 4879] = 4868.0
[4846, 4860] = 4847.0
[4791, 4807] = 4806.5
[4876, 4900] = 4877.0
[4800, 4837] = 4836.5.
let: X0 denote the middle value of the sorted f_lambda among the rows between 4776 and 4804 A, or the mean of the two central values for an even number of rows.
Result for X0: 26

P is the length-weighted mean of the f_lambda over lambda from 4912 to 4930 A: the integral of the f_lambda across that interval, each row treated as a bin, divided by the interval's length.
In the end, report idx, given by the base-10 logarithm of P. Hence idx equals 1.48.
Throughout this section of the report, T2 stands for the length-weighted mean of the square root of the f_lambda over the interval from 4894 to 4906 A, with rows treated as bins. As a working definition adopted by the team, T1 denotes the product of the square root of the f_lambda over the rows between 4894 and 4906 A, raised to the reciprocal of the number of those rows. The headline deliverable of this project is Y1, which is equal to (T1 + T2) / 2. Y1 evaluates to 5.24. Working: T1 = 5.2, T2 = 5.2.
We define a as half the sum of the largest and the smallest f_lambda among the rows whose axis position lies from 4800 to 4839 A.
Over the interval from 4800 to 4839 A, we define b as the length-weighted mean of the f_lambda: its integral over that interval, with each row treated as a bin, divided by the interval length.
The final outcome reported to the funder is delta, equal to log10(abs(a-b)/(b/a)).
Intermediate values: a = 27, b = 27.0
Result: -0.43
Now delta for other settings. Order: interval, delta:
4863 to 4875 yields -0.52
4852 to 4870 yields -0.65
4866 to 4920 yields -0.49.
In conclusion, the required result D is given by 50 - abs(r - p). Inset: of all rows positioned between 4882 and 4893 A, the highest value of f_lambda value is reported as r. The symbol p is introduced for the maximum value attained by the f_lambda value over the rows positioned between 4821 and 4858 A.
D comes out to 49.0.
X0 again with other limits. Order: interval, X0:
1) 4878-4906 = 29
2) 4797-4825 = 26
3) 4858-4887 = 32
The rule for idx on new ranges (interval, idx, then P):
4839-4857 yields 1.47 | 29.3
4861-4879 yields 1.51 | 32.3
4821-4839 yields 1.45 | 28.3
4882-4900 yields 1.45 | 28.2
